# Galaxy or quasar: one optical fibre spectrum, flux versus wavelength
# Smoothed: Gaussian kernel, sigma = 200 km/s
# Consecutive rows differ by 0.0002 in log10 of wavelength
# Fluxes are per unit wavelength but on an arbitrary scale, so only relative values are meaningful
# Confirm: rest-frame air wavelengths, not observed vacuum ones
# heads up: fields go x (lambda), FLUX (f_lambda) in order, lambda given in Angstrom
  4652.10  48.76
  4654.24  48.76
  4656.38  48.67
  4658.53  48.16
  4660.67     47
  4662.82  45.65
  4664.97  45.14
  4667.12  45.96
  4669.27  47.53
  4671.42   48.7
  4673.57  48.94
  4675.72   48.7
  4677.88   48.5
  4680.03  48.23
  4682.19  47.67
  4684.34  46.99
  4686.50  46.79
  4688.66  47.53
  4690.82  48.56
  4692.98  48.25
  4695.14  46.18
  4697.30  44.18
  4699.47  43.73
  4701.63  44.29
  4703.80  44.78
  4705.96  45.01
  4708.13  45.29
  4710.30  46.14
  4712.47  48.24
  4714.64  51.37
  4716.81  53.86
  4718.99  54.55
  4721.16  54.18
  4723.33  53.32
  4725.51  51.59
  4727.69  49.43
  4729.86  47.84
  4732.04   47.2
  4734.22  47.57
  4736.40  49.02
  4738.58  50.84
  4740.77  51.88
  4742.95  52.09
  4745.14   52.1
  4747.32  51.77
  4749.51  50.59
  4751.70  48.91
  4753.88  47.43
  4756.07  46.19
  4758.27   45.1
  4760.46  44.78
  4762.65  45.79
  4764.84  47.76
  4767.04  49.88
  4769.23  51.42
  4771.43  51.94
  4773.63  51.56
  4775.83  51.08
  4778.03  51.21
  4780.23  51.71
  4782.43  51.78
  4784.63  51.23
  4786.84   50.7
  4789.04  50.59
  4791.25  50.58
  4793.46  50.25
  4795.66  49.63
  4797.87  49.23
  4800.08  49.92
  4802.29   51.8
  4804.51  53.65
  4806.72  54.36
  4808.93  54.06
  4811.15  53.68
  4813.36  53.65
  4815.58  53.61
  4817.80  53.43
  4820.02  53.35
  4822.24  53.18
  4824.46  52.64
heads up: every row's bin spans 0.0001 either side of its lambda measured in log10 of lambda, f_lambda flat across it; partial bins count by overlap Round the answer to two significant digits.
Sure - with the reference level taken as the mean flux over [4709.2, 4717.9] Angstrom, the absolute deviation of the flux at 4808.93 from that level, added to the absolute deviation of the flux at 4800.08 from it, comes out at 4.2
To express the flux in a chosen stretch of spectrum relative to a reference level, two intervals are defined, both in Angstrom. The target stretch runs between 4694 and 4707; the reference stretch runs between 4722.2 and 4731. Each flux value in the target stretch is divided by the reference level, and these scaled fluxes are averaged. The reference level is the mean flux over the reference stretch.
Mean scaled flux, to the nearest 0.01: 0.88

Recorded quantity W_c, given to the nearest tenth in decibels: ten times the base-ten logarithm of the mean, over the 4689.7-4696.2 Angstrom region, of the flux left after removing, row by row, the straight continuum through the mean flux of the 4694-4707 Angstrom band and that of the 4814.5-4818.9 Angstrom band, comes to 5.5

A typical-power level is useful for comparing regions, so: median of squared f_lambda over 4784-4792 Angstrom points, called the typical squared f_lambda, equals 2565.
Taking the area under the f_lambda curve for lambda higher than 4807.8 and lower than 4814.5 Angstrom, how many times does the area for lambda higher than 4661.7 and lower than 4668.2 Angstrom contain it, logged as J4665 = 0.82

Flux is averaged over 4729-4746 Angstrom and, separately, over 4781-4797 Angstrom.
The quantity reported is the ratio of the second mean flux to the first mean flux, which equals 1.02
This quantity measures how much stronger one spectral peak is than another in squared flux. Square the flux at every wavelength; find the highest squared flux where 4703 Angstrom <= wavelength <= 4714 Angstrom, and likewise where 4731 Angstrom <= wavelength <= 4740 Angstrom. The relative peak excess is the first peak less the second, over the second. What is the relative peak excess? -0.100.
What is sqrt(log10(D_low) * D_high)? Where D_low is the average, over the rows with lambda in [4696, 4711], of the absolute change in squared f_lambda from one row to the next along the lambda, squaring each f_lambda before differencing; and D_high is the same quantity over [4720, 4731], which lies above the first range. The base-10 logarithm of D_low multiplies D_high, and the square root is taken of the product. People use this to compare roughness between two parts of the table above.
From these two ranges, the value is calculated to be 16.2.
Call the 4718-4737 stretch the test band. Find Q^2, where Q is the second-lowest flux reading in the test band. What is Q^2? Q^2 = 2263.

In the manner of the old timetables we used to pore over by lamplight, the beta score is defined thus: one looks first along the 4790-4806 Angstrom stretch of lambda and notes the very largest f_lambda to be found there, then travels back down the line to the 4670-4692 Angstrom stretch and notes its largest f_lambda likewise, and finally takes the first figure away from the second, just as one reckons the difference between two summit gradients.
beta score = -4.7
